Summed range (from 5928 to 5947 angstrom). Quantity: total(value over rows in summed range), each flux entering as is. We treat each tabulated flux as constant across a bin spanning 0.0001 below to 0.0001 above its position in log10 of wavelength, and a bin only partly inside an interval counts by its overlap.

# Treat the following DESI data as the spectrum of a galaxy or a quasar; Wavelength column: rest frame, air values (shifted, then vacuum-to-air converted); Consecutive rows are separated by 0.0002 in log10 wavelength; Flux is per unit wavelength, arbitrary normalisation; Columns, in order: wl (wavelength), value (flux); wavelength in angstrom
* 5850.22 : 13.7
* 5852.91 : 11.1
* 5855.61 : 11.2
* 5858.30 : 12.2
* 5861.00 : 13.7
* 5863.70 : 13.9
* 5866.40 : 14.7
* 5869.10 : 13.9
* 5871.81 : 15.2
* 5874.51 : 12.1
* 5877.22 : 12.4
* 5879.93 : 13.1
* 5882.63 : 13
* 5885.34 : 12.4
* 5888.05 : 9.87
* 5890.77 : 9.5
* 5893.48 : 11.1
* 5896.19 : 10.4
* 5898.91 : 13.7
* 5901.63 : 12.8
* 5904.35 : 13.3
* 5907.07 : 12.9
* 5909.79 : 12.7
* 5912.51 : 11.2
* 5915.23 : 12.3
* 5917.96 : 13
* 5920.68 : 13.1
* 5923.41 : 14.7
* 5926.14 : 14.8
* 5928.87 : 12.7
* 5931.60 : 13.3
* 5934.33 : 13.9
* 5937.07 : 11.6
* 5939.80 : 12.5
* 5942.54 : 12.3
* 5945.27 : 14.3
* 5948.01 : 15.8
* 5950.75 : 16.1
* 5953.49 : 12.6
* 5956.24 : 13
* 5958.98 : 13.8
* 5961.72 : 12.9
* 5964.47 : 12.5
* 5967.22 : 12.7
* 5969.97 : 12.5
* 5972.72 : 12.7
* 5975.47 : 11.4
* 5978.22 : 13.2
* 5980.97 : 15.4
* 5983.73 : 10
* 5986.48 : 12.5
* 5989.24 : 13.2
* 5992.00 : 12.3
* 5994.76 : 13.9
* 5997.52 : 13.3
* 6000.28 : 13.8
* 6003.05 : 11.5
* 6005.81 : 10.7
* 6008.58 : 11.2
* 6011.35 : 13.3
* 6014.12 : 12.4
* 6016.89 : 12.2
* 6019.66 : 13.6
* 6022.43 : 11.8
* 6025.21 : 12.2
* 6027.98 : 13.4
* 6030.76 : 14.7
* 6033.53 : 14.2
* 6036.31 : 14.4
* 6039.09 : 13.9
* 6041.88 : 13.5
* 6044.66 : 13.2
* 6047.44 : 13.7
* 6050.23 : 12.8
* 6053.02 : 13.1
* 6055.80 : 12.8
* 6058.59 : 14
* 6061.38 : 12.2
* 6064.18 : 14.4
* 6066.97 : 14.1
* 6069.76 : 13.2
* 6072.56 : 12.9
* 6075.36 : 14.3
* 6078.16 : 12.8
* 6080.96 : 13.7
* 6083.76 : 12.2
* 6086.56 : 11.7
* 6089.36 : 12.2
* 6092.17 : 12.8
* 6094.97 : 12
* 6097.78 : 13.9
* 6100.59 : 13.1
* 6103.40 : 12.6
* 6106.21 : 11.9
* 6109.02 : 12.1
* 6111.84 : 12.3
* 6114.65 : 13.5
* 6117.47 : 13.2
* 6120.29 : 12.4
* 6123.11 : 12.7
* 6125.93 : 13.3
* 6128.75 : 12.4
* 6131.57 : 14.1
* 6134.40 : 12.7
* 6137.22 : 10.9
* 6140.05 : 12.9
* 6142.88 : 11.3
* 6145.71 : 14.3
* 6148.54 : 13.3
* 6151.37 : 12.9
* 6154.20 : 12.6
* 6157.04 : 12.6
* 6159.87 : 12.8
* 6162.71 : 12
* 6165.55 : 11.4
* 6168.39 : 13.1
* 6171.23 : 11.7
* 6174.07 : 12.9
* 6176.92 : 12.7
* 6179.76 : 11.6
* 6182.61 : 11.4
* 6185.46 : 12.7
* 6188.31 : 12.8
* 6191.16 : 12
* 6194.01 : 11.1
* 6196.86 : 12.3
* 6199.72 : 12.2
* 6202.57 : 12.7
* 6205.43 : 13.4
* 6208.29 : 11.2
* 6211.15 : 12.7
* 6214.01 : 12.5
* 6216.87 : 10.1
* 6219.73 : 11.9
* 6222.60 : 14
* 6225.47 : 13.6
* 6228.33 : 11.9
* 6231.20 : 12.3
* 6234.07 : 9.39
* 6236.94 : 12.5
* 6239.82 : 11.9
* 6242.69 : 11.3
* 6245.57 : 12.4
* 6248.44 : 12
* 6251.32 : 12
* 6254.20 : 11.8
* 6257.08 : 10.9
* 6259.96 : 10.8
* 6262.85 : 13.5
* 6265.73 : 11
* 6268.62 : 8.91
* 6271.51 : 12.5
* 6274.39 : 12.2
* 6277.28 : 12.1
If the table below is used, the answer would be 91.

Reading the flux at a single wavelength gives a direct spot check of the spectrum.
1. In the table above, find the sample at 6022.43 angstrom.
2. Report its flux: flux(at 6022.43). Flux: 11.8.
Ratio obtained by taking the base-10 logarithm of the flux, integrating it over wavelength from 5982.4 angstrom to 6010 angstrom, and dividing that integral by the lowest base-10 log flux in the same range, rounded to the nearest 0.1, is 30.0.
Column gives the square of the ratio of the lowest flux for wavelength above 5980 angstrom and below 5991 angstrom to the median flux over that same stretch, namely 0.61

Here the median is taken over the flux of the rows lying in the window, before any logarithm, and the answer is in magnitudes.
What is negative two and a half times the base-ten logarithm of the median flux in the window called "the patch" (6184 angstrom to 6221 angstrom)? -2.72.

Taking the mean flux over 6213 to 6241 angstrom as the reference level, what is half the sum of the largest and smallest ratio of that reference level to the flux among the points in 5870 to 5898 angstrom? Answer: 1.03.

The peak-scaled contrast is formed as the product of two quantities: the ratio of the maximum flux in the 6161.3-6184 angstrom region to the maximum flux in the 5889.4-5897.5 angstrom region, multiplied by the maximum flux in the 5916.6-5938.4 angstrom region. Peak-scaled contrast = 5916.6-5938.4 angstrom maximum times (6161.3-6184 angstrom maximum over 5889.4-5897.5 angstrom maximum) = 17.5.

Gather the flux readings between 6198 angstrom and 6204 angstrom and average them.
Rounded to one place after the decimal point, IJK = 12.4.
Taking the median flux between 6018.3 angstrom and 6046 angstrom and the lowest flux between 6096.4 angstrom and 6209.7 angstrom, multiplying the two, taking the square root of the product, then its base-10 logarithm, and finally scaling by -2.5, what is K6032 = -2.71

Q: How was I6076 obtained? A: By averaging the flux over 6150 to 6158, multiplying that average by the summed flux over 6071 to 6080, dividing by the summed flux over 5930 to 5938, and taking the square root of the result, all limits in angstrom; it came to 3.62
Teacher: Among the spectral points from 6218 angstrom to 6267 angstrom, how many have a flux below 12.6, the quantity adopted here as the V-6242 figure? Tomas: 14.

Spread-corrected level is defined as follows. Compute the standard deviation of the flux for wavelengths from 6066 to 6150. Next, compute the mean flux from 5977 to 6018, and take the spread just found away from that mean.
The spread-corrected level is 11.7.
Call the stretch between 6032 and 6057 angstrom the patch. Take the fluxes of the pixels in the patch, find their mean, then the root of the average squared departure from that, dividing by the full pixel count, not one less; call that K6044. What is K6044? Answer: 0.55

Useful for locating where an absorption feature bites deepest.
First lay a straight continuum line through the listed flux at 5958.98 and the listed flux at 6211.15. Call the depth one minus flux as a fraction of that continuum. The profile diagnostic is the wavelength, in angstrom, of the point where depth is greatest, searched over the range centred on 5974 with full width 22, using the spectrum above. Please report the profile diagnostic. 5983.73 angstrom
